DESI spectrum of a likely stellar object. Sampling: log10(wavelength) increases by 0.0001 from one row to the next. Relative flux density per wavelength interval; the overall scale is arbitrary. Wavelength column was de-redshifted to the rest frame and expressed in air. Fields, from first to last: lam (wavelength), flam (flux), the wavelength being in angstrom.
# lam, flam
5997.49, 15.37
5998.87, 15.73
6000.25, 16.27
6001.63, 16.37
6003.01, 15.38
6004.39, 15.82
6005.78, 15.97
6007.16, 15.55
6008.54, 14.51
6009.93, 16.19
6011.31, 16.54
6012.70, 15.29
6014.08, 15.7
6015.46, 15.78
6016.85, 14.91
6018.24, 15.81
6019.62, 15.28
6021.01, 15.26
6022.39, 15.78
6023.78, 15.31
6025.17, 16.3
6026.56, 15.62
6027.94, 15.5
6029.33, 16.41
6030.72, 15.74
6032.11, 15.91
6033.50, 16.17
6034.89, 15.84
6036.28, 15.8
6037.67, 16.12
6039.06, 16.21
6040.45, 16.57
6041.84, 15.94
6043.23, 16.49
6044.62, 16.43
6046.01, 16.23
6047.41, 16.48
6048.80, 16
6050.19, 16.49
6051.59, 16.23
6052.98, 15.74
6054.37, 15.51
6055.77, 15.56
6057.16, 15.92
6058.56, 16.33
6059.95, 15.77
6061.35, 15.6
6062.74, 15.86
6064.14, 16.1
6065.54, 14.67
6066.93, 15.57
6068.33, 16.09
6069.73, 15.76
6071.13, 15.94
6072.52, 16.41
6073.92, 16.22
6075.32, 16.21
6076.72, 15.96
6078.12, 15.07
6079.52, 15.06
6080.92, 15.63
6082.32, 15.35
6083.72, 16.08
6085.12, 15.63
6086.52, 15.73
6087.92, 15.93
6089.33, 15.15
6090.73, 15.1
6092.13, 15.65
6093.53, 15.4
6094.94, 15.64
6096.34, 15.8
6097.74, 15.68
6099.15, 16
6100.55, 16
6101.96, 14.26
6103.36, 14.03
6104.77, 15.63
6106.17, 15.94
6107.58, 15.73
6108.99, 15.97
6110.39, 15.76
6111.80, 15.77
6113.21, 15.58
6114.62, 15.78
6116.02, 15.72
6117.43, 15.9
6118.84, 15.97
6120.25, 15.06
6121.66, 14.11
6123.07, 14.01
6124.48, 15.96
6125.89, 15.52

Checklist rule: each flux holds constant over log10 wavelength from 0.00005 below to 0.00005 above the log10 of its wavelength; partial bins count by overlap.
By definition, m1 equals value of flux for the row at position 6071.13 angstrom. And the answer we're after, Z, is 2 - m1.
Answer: -13.9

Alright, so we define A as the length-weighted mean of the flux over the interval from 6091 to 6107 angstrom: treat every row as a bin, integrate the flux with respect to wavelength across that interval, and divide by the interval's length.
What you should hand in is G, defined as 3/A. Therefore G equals 0.194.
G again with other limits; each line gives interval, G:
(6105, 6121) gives 0.191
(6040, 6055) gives 0.185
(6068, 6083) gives 0.190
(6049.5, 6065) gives 0.189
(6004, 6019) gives 0.192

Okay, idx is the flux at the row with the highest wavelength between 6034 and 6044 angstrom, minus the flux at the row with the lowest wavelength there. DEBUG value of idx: 0.65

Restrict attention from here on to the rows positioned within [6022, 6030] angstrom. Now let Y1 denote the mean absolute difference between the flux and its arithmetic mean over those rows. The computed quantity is 0.36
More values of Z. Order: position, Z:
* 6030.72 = -13.7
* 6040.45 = -14.6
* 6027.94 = -13.5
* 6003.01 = -13.4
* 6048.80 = -14.0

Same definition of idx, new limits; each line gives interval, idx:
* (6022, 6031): -0.04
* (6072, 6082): -0.78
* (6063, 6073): 0.31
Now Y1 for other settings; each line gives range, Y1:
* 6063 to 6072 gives 0.38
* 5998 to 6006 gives 0.28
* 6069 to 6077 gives 0.20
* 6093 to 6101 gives 0.18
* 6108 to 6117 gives 0.08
